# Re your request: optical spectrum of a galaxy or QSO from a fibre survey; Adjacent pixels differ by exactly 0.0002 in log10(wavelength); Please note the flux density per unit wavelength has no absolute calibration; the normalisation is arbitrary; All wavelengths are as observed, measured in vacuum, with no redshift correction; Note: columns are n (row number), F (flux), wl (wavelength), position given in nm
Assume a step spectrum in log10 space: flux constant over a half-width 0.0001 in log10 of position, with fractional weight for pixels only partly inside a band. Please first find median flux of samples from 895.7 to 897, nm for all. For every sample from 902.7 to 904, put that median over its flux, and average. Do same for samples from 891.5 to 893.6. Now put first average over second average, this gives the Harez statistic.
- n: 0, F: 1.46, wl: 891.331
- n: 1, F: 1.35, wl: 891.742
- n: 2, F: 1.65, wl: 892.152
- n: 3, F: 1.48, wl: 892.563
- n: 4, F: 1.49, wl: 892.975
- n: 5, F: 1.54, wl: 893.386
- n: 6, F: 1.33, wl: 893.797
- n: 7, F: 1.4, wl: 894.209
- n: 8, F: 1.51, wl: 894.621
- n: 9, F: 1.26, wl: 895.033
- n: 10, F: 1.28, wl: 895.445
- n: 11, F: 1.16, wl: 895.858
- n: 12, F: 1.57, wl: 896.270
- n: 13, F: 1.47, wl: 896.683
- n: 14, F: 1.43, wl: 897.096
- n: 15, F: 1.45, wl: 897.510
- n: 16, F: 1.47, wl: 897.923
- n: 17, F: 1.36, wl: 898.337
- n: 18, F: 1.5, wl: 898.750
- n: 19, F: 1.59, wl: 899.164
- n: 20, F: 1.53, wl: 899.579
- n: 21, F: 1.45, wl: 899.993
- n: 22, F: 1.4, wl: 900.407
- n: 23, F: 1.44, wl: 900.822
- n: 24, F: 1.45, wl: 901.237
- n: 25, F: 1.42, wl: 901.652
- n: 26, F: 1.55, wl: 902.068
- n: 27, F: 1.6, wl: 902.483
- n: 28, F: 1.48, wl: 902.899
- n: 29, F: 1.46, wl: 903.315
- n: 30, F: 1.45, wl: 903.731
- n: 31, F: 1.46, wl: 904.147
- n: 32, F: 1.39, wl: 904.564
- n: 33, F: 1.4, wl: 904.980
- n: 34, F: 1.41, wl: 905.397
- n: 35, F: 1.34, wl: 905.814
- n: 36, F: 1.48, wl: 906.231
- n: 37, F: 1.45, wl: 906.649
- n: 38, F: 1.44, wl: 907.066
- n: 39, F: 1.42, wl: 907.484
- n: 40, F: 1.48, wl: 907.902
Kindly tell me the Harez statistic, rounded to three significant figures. 1.02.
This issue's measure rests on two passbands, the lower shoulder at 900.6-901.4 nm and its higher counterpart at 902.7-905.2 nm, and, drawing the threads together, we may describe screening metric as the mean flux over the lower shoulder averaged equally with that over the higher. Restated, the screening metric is 1.44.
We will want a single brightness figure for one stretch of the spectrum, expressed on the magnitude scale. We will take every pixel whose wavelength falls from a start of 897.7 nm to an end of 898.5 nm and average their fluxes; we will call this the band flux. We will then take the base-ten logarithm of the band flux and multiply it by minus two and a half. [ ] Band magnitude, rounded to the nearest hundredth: -0.38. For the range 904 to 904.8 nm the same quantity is -0.38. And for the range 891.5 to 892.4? -0.44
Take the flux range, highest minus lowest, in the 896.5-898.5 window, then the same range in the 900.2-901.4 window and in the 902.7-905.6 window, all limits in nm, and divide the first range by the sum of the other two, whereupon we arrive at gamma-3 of 0.79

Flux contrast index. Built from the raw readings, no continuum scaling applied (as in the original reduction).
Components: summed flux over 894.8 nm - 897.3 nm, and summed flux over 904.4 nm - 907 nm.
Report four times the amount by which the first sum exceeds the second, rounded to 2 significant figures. -1.2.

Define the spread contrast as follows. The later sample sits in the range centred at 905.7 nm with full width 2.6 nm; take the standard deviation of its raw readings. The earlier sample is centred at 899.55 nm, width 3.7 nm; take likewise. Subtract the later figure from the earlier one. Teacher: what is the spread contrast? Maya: 0.020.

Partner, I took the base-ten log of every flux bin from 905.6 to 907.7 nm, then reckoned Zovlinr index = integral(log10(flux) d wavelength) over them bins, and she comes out 0.32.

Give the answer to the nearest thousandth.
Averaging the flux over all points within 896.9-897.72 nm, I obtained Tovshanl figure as 1.440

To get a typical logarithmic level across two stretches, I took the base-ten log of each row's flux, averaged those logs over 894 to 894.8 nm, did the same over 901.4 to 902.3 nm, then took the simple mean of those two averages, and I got 0.167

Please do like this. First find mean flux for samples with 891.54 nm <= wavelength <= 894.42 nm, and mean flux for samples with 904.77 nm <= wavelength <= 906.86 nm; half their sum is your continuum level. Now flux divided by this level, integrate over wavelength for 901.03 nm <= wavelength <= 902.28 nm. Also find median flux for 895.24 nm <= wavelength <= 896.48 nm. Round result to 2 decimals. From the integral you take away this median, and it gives 0.00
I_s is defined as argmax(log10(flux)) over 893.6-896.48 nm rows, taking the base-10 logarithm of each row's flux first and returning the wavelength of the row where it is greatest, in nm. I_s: 896.270 nm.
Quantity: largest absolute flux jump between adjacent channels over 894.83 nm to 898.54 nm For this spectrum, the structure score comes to 0.410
